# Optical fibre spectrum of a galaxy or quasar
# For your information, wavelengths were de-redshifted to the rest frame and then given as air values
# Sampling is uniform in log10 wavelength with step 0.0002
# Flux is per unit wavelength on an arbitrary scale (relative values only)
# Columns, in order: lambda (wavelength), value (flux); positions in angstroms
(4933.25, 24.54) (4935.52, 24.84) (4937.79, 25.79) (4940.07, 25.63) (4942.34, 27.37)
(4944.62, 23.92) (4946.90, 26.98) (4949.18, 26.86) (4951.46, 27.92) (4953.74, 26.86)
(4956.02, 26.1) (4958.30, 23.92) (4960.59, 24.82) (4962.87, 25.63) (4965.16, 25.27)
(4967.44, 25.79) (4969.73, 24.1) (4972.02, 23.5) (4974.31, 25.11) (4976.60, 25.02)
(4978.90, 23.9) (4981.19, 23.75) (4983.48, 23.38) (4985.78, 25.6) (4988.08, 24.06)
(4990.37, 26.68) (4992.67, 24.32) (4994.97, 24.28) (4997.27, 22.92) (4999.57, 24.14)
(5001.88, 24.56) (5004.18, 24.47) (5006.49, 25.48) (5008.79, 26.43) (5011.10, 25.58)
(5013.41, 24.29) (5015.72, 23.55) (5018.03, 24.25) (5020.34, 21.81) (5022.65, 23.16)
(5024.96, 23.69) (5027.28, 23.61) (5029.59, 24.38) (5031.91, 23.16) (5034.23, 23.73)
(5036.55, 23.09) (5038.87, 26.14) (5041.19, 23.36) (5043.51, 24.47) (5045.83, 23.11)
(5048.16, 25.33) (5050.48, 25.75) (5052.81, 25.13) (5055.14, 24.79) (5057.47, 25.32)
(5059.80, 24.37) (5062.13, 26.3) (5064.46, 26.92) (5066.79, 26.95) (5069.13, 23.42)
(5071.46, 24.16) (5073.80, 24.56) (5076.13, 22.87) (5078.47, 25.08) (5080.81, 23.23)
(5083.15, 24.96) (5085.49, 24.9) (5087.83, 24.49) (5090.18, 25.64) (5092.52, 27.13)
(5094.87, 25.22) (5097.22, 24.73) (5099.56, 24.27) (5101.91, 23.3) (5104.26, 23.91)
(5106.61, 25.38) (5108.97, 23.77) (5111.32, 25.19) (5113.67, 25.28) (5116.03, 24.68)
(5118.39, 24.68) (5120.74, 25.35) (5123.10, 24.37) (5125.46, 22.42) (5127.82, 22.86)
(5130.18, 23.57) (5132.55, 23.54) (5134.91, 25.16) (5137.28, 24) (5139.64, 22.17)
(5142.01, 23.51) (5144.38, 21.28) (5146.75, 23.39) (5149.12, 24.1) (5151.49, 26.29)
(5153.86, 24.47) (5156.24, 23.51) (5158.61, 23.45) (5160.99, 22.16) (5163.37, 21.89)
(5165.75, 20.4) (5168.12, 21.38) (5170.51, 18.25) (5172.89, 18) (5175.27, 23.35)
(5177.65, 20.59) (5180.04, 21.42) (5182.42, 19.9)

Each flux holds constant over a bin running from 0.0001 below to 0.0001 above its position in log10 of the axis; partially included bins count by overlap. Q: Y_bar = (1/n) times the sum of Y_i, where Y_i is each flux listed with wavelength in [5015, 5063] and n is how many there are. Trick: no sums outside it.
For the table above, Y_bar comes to 24.2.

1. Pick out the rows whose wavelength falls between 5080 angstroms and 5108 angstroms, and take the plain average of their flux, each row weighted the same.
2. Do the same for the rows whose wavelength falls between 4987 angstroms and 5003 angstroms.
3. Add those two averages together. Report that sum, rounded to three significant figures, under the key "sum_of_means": 49.2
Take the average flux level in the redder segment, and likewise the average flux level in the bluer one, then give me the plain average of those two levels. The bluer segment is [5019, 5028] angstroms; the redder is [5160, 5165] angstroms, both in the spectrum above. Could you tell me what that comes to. 22.5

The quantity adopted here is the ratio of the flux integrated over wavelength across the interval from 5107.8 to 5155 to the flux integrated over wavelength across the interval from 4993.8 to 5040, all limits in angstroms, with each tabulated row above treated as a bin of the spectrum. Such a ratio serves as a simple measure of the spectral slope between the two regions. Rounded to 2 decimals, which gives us 1.02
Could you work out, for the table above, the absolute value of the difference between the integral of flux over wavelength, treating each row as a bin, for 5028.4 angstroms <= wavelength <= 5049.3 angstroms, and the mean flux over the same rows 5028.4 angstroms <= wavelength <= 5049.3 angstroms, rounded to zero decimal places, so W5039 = 479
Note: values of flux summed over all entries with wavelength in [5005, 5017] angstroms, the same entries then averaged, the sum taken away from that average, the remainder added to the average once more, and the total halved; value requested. -37.6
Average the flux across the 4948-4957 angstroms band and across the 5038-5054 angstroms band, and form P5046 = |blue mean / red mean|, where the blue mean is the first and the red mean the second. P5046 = 1.09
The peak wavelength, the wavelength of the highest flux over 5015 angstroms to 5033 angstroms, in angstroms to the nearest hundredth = 5029.59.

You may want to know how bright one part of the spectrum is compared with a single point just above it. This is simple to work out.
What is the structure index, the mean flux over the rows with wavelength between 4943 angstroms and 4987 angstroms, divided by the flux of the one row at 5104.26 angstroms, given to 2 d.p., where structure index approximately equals 1.05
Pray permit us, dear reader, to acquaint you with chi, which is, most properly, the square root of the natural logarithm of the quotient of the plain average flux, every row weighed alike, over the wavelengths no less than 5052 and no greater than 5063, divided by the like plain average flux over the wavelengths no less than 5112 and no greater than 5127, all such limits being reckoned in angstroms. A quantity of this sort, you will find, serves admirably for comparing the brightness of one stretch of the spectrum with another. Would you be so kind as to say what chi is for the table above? 0.17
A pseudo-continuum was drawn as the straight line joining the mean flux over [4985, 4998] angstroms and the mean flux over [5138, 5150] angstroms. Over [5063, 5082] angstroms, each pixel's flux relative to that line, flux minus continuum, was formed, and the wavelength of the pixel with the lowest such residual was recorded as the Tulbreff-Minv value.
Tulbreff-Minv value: 5076.13 angstroms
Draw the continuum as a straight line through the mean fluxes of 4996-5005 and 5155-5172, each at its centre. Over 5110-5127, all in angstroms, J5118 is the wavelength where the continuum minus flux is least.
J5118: 5120.74 angstroms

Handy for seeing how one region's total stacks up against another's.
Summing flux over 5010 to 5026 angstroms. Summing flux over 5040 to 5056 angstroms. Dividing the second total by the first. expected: 1.03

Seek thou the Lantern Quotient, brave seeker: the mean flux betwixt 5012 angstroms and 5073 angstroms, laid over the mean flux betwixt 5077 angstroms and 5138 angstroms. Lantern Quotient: 1.00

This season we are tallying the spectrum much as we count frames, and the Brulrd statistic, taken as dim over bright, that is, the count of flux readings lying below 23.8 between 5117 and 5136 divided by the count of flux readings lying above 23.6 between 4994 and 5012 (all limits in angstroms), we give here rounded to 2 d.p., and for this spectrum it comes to 0.57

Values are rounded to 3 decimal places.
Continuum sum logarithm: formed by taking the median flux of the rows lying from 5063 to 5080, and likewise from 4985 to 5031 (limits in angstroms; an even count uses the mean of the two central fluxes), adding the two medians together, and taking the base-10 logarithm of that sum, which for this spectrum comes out 1.689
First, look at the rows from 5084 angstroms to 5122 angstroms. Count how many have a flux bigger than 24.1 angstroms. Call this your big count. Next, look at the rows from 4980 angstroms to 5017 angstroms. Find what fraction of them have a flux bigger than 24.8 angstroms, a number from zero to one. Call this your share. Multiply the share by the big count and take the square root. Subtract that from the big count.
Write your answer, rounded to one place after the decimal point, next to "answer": 11.0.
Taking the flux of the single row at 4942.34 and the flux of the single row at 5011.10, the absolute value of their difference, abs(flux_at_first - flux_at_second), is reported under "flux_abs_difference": 1.8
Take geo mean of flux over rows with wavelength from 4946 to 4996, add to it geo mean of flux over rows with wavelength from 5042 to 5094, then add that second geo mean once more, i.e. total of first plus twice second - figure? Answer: 75.0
